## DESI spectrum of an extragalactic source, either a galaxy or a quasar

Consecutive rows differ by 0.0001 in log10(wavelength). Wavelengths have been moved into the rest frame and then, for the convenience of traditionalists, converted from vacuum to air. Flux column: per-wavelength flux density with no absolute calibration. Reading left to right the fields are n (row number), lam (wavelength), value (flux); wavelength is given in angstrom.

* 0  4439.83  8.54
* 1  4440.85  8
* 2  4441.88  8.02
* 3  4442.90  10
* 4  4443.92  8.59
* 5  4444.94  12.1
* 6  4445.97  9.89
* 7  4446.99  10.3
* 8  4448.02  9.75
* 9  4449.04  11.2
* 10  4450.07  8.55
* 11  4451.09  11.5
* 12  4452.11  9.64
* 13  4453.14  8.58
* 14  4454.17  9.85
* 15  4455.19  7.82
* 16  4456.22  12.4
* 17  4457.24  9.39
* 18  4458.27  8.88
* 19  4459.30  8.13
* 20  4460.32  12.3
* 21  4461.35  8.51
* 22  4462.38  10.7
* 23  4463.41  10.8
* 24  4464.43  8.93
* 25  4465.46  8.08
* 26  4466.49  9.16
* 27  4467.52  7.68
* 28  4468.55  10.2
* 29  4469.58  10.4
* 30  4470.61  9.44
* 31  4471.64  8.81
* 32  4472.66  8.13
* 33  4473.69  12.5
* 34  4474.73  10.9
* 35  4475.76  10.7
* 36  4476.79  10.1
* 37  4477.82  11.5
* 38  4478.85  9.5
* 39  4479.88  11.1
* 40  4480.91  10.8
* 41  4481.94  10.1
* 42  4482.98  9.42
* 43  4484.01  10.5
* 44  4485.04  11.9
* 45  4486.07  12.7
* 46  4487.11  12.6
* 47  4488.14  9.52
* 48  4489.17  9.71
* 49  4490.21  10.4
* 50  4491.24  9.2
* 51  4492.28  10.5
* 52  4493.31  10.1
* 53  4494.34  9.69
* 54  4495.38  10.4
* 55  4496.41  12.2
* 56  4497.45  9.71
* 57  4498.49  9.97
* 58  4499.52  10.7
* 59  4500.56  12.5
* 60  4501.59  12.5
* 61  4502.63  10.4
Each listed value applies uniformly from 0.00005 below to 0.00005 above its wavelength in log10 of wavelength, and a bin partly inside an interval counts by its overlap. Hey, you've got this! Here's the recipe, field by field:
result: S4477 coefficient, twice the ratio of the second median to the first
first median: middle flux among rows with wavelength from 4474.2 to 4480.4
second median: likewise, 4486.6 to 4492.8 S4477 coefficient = 1.9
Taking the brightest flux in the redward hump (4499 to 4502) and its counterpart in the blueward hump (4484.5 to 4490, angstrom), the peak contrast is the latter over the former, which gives 1.02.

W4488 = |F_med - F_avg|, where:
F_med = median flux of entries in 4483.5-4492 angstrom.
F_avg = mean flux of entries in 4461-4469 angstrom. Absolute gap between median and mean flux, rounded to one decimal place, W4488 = 1.2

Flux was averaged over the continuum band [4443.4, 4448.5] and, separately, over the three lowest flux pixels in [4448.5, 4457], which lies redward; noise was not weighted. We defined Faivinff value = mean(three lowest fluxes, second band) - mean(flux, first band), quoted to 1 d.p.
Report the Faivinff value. -1.8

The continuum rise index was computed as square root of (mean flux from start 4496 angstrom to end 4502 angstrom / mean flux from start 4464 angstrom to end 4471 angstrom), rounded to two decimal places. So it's 1.11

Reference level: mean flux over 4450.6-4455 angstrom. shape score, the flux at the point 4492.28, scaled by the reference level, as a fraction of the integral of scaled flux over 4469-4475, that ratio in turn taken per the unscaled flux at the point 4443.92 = 0.020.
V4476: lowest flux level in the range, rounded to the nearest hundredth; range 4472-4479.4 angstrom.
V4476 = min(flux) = 8.13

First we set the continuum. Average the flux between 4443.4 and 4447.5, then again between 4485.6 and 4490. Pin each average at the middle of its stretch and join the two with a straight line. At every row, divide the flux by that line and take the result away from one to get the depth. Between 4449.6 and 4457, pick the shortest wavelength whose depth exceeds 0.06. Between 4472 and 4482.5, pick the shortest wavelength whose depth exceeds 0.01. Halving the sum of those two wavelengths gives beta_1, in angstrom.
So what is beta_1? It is 4461.4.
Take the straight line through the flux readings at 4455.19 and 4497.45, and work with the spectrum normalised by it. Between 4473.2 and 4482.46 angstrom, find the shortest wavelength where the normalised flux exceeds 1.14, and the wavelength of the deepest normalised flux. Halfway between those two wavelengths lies 4476.3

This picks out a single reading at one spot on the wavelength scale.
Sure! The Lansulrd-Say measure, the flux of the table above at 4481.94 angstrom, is 10.1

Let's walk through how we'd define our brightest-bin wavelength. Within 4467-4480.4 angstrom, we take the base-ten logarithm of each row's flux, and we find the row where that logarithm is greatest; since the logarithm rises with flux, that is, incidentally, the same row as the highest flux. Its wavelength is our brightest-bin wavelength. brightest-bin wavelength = 4473.69 angstrom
